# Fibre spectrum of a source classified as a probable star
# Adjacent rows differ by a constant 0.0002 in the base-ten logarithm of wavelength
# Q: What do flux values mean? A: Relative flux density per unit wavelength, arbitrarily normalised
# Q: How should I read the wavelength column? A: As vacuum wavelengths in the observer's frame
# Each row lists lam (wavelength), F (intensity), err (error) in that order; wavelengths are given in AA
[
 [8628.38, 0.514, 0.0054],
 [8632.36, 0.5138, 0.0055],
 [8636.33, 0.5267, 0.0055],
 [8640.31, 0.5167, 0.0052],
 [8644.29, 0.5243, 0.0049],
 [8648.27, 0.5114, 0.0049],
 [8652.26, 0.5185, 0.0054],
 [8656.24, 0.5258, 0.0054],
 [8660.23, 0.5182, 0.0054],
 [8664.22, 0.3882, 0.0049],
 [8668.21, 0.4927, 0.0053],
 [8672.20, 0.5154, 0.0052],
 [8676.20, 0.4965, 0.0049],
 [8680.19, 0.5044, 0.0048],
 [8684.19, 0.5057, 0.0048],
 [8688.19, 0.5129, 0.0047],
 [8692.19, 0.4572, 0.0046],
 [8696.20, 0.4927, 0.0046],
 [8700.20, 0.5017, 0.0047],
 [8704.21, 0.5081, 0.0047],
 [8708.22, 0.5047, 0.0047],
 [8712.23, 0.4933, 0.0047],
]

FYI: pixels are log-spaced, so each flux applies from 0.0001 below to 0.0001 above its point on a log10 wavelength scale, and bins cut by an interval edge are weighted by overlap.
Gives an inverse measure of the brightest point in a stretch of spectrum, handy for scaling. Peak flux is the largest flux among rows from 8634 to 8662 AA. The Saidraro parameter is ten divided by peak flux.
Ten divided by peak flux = 19.0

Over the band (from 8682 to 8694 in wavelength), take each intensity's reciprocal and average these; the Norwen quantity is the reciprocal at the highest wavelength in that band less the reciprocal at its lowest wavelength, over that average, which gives 0.10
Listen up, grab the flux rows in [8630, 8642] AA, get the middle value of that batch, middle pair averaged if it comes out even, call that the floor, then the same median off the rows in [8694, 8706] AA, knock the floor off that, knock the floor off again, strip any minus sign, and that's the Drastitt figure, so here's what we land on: 0.532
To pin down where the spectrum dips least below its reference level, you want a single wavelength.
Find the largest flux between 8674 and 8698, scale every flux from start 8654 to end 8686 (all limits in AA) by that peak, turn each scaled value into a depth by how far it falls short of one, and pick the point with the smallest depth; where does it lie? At 8656.24 AA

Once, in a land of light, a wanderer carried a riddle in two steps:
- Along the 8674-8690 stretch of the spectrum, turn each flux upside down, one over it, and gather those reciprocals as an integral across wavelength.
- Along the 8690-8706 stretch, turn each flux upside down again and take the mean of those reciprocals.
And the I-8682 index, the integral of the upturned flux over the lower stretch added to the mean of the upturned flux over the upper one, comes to 33.7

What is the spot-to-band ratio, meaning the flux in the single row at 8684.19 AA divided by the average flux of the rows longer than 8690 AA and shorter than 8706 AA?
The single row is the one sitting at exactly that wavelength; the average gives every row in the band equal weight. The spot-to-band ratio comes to 1.03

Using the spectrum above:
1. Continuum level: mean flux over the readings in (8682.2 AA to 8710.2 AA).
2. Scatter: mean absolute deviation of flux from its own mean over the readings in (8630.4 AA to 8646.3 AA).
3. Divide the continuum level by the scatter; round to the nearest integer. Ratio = 97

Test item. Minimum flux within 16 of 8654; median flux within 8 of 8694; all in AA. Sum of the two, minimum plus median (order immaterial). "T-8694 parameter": 0.89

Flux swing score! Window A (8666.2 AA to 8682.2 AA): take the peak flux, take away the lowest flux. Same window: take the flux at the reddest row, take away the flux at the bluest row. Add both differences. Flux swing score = 0.034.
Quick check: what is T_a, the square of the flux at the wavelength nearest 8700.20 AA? 0.252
